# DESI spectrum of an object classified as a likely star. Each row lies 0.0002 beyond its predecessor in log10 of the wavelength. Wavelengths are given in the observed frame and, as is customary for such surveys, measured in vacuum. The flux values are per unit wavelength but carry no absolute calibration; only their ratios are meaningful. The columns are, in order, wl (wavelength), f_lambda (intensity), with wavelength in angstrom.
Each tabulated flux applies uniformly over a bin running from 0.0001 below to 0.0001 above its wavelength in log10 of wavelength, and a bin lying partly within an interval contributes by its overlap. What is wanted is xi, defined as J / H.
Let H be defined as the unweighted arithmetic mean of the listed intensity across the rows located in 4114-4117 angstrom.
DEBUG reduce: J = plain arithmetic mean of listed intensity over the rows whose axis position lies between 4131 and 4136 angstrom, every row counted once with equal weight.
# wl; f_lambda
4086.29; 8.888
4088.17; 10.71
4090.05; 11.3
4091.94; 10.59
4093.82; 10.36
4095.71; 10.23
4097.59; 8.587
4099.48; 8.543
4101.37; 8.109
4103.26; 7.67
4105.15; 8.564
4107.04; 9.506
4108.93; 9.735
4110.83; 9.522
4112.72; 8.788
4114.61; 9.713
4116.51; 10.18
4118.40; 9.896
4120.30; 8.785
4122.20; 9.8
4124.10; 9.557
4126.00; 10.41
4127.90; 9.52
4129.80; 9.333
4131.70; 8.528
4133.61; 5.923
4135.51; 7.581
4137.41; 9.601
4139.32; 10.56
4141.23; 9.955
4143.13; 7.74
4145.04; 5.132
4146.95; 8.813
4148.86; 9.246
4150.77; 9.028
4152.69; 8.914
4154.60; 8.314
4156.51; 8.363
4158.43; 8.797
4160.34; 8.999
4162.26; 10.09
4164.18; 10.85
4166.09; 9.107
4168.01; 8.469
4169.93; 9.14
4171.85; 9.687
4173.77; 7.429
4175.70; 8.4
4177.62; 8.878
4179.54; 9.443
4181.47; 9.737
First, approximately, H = 9.9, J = 7.3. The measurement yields 0.74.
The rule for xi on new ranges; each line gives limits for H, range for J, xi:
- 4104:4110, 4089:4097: 1.15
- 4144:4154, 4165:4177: 1.06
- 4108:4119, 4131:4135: 0.75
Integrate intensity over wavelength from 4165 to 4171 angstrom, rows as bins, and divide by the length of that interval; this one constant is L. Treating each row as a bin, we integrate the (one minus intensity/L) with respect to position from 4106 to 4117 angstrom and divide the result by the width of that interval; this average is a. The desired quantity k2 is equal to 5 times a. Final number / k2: -0.3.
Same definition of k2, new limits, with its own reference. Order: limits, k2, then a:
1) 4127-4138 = 0.3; 0.068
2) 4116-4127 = -0.4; -0.087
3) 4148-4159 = 0.1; 0.023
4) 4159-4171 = -0.2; -0.050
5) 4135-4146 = 0.3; 0.057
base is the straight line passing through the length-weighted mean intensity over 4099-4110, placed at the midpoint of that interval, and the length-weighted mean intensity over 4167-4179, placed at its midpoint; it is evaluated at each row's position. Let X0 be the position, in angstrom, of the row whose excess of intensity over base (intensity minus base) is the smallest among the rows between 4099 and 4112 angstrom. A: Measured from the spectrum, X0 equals 4103.26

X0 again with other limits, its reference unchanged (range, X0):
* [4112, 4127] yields 4120.30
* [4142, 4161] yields 4145.04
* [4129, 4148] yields 4145.04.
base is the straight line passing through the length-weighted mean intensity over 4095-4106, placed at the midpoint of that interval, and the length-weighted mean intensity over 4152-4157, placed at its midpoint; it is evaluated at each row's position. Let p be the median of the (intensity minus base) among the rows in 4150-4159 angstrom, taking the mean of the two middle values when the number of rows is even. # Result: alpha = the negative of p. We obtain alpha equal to -0.26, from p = 0.3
